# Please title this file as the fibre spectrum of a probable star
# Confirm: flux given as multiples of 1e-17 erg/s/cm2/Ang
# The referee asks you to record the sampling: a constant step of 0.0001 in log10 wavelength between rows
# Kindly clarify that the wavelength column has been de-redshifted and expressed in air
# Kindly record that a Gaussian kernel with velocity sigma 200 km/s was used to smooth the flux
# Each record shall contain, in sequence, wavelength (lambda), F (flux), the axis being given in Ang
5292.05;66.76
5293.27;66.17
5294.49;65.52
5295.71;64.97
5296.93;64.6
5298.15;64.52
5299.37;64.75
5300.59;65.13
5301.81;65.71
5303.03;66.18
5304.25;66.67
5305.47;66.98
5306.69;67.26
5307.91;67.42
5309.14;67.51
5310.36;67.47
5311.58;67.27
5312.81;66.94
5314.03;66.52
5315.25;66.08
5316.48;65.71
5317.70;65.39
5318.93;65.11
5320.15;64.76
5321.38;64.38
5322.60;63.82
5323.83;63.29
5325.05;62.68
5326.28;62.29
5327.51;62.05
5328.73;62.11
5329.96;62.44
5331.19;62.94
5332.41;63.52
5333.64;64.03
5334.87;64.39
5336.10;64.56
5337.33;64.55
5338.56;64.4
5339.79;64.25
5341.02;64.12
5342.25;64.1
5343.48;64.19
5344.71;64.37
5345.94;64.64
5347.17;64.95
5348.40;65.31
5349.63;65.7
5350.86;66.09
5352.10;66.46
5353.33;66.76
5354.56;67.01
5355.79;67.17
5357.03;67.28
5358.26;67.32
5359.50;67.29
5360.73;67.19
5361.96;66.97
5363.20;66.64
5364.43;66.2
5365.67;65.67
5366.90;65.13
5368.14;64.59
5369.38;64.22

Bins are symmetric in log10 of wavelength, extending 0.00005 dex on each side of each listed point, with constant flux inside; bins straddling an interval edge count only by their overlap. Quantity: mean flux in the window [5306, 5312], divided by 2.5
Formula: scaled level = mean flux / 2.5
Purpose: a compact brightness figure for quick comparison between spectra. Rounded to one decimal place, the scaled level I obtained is 27.0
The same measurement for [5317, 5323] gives 25.9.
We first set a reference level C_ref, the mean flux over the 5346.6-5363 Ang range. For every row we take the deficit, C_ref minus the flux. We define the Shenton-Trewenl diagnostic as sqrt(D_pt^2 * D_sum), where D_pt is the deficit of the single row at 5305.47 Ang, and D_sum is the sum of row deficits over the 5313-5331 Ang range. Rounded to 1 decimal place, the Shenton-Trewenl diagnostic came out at 2.4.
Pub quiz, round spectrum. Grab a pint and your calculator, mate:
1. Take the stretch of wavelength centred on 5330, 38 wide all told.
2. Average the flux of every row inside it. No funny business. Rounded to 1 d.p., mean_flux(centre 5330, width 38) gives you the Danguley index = 64.4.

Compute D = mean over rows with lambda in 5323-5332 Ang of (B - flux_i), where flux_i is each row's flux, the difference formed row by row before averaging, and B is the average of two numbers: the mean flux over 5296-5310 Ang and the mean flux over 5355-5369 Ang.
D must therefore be 3.7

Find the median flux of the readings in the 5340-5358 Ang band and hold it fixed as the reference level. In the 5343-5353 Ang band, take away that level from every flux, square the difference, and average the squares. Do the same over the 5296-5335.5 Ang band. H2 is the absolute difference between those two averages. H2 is 2.5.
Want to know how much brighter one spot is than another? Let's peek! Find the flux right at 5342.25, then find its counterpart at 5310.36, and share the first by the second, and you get 0.95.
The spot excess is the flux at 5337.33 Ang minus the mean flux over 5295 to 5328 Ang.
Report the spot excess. -0.8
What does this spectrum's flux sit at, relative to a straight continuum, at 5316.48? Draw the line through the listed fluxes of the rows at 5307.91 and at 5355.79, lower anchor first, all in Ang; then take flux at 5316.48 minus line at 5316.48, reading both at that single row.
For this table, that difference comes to -1.7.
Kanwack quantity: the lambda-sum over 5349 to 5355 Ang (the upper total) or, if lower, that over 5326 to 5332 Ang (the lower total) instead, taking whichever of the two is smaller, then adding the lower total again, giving 624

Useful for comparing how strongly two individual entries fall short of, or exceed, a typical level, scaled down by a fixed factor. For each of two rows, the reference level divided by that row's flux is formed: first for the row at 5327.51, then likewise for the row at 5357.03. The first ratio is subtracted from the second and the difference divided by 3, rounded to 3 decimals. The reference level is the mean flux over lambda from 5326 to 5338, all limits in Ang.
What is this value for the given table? -0.026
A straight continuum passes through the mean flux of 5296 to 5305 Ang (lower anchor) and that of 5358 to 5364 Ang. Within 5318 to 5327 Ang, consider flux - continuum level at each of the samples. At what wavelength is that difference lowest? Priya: 5326.28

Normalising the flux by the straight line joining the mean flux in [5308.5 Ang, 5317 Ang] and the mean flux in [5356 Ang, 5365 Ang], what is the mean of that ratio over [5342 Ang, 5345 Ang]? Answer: 0.960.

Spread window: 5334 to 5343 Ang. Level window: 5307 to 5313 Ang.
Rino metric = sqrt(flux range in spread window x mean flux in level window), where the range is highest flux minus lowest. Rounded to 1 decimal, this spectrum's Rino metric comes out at 5.6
